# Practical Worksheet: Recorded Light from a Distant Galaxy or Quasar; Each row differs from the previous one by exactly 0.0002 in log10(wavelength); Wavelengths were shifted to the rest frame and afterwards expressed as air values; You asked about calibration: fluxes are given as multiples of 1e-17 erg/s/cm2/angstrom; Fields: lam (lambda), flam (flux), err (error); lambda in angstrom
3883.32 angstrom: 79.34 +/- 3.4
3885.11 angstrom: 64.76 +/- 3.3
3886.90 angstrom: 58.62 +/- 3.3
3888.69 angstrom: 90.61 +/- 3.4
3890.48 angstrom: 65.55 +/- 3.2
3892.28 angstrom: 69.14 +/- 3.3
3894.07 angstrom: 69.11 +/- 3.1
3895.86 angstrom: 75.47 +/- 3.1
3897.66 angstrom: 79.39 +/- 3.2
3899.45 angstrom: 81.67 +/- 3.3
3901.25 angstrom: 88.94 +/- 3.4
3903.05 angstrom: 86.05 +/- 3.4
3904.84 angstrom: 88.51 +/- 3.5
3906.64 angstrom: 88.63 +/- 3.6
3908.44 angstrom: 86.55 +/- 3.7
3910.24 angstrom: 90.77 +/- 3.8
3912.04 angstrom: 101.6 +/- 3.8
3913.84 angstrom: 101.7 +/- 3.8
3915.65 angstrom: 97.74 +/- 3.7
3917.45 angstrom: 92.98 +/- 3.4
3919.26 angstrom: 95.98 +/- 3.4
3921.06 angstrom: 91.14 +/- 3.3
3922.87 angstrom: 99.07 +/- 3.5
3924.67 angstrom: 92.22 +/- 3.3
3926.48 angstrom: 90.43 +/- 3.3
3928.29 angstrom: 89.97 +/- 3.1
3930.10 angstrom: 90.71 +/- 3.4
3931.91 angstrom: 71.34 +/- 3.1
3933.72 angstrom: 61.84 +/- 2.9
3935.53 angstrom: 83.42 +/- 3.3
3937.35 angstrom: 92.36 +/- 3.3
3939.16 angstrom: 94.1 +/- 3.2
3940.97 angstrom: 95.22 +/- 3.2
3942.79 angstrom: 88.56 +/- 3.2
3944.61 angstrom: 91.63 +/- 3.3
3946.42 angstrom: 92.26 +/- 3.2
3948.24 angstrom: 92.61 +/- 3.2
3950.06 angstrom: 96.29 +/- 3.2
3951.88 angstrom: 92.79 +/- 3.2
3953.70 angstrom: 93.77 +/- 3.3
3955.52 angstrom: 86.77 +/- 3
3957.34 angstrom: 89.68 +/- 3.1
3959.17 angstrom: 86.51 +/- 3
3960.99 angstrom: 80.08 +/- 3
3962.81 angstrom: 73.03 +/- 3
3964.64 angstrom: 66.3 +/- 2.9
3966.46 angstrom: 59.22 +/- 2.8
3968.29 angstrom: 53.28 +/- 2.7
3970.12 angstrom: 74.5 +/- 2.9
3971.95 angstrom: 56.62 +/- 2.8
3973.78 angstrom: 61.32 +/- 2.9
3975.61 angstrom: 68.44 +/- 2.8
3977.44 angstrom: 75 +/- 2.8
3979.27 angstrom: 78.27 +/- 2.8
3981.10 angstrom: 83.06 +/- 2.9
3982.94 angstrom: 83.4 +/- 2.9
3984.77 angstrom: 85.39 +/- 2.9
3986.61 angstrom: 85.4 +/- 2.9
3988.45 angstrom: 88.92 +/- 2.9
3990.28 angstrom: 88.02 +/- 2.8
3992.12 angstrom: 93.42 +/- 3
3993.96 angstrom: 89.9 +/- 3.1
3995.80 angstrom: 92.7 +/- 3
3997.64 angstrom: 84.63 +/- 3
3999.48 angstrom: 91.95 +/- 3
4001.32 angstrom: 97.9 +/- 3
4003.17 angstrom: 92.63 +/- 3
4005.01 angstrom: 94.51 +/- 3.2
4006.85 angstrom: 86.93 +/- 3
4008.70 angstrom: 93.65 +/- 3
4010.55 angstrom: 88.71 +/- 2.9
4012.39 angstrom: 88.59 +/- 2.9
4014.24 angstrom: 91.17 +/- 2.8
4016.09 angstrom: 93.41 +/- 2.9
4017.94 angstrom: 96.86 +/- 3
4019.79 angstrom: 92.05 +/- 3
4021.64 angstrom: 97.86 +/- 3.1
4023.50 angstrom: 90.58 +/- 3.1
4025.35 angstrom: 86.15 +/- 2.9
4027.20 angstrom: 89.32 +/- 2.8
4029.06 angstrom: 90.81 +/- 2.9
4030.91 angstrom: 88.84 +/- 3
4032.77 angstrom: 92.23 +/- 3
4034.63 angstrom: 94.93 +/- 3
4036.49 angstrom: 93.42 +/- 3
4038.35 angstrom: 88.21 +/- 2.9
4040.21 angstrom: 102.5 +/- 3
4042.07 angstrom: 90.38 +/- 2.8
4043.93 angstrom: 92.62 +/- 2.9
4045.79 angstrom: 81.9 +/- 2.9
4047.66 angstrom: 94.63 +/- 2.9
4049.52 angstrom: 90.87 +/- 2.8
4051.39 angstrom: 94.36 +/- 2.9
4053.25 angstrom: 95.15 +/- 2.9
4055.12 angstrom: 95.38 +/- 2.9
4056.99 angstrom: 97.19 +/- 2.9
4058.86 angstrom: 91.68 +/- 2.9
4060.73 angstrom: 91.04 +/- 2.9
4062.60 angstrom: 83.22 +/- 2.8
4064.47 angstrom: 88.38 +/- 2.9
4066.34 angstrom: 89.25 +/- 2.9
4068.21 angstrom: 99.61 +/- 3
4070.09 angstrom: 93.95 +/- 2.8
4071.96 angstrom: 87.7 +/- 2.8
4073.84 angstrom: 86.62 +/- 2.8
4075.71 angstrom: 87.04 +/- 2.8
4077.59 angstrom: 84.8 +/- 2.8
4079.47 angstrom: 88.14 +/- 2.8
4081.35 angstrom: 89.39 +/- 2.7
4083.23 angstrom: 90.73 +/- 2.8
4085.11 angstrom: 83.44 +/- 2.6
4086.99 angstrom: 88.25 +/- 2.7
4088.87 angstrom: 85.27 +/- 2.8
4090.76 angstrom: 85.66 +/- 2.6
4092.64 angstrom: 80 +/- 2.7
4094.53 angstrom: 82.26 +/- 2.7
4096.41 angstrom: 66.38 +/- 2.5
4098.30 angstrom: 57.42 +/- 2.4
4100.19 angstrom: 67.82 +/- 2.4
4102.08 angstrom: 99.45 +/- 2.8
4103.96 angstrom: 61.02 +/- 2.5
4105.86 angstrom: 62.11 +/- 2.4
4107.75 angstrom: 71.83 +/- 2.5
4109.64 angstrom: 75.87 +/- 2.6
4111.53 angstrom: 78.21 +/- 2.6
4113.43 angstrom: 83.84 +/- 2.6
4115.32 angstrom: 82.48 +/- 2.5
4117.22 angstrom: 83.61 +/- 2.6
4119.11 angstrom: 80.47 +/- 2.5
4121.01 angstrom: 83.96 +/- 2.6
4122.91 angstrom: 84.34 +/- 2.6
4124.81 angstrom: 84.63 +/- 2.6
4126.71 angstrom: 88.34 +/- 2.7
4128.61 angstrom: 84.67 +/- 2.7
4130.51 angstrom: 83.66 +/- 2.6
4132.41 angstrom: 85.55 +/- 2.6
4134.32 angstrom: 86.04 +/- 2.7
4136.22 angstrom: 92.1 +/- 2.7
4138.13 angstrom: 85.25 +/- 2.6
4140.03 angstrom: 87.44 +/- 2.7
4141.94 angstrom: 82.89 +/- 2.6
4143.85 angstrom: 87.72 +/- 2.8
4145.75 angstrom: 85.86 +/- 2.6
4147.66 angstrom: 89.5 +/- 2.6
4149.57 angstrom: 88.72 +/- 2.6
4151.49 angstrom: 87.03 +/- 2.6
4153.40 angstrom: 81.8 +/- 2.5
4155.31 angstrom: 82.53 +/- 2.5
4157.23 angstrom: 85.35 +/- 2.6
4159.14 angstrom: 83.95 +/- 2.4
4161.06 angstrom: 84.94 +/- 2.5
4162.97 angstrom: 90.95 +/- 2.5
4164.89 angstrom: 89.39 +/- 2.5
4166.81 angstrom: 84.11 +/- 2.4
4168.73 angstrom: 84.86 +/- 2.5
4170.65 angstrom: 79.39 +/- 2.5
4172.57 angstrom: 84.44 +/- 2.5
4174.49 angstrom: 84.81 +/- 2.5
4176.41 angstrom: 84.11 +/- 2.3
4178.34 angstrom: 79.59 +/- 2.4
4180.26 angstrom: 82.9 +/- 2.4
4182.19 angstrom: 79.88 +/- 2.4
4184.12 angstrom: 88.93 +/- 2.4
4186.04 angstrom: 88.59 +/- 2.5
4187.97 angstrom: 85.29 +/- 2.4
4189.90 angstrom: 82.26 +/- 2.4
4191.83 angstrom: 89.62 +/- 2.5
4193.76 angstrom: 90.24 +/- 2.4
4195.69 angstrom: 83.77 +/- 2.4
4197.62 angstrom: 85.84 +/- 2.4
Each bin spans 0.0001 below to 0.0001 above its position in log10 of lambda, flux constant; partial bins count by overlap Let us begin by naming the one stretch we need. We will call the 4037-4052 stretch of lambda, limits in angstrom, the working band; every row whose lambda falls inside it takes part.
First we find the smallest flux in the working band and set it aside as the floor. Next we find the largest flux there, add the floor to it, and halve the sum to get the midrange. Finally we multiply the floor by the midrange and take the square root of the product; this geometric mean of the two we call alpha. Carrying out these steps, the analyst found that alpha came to 86.9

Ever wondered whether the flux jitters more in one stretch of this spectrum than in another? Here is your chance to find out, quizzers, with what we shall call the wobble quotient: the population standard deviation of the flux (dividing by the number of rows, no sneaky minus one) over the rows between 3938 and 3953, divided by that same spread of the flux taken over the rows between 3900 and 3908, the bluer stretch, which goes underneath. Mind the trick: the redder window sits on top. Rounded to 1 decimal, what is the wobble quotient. 1.9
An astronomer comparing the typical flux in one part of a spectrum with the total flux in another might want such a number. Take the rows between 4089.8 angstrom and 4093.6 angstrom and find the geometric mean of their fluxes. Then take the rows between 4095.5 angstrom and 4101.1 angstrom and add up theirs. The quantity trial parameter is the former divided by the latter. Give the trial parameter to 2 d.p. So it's 0.43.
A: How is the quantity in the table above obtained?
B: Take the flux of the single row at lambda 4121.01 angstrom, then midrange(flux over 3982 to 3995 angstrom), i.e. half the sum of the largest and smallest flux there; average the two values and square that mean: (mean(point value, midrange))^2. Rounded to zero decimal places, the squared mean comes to 7428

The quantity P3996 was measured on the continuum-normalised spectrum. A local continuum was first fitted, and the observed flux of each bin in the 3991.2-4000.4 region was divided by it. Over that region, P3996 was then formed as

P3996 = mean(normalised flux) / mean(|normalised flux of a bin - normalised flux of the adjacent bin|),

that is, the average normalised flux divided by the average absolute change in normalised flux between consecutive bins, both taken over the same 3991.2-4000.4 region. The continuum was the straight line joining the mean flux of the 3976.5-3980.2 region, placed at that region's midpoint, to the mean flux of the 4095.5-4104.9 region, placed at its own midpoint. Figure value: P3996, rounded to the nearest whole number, 17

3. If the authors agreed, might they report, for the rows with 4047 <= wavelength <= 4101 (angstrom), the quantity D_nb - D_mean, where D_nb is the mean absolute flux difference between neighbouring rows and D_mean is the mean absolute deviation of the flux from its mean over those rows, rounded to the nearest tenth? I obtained -2.0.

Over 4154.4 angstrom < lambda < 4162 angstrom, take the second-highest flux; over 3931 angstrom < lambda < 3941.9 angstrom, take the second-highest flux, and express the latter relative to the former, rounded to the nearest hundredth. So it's 1.11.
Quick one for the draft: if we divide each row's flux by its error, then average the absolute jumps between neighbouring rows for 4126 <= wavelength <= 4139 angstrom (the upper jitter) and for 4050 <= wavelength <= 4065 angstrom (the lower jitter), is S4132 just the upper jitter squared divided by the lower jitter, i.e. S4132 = 2.0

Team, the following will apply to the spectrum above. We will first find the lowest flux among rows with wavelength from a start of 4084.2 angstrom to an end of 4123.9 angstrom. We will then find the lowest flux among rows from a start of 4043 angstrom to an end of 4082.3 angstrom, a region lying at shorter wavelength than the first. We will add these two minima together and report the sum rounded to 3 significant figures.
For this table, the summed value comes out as 139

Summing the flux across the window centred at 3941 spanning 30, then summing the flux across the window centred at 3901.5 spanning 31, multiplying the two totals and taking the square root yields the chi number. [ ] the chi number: 1461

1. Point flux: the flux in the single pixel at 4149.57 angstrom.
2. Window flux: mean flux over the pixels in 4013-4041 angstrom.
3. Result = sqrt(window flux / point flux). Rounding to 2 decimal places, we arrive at 1.02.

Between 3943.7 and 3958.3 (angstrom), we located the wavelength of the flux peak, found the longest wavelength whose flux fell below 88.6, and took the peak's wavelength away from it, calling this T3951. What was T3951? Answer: 5.5 angstrom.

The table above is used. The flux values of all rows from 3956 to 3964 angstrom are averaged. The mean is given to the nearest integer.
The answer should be 82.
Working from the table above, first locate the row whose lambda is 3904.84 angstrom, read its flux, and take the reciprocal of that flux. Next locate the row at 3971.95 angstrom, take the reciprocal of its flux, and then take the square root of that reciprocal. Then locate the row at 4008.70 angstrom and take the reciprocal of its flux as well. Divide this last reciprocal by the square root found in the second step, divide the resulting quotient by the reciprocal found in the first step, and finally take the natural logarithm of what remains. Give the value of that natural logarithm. 2.0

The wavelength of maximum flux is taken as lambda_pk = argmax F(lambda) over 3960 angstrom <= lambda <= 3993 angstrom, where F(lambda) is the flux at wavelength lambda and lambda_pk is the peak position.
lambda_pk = 3992.12 angstrom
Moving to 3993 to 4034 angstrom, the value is 4001.32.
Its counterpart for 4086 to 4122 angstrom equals 4102.08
